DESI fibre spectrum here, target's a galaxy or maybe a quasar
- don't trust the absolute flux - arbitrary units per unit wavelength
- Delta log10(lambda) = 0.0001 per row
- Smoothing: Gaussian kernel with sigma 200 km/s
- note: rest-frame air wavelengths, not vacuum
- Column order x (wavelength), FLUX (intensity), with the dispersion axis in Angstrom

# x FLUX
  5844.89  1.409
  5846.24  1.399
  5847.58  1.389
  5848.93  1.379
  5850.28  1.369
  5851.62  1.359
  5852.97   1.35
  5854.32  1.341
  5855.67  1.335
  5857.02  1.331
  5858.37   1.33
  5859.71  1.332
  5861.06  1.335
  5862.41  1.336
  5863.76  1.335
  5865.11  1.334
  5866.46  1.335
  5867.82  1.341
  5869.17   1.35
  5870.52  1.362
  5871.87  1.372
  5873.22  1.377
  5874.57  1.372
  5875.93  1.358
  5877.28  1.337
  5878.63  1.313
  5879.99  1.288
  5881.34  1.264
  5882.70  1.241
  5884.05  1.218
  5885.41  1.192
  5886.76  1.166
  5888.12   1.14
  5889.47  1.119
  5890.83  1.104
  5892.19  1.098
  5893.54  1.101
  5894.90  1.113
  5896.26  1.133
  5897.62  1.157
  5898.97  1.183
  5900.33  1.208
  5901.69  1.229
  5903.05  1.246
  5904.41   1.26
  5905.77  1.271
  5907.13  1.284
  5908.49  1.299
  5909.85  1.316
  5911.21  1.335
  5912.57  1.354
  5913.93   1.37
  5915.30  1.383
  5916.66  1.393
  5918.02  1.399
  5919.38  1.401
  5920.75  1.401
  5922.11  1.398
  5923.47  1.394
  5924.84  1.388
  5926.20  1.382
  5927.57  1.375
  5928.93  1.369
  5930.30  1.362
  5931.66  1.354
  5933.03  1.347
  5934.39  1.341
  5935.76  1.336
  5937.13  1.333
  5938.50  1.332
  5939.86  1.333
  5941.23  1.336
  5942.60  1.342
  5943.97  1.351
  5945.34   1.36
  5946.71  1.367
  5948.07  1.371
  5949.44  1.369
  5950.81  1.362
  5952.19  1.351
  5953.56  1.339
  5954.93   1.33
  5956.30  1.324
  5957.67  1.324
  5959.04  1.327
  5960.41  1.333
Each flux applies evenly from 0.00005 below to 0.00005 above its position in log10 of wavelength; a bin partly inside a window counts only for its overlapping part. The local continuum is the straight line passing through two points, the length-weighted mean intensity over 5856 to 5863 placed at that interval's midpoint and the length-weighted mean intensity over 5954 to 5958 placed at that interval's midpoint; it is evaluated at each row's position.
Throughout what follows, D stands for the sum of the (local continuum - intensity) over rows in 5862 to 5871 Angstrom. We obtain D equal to -0.06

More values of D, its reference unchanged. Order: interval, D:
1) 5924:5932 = -0.25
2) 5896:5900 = 0.52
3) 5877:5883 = 0.22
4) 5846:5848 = -0.12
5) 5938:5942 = -0.01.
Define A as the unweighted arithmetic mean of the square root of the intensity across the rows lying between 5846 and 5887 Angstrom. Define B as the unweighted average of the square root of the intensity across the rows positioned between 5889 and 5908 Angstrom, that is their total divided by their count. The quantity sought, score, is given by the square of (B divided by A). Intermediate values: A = 1.15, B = 1.09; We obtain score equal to 0.89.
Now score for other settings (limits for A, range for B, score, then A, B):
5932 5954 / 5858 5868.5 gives 0.99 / 1.16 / 1.16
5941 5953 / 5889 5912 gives 0.89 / 1.16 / 1.10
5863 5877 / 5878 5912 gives 0.89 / 1.16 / 1.10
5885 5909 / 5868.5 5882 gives 1.13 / 1.09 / 1.16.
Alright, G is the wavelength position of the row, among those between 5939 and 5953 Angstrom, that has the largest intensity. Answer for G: 5948.07 Angstrom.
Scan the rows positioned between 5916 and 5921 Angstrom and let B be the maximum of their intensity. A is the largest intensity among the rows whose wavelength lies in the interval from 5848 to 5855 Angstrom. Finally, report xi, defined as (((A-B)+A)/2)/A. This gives 0.492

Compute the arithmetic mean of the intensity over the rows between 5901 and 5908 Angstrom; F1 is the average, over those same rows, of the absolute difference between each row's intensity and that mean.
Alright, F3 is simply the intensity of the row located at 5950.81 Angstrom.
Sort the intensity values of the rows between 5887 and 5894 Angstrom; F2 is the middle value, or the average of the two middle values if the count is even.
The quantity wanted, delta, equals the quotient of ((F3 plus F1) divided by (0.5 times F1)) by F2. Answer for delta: 152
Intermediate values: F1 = 0.0164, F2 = 1.104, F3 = 1.362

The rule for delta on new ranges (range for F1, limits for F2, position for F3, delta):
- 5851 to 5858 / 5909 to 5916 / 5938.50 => 219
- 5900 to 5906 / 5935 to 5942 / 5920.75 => 110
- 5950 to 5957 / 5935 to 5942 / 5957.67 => 164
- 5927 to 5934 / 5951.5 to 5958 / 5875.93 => 236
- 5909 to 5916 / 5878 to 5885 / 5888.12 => 88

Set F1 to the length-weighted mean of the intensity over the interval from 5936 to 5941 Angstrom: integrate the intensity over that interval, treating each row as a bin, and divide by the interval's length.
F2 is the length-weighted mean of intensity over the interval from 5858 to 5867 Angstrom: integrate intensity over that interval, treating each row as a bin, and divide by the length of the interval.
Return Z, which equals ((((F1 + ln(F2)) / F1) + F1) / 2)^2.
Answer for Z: 1.63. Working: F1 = 1.33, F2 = 1.34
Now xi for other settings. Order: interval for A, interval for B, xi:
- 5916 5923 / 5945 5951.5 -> 0.511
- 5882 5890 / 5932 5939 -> 0.457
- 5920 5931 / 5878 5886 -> 0.531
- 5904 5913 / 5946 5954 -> 0.494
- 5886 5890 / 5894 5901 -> 0.482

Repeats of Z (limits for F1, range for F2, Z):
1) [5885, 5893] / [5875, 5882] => 1.41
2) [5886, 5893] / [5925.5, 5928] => 1.45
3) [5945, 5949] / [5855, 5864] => 1.66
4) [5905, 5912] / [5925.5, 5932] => 1.62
